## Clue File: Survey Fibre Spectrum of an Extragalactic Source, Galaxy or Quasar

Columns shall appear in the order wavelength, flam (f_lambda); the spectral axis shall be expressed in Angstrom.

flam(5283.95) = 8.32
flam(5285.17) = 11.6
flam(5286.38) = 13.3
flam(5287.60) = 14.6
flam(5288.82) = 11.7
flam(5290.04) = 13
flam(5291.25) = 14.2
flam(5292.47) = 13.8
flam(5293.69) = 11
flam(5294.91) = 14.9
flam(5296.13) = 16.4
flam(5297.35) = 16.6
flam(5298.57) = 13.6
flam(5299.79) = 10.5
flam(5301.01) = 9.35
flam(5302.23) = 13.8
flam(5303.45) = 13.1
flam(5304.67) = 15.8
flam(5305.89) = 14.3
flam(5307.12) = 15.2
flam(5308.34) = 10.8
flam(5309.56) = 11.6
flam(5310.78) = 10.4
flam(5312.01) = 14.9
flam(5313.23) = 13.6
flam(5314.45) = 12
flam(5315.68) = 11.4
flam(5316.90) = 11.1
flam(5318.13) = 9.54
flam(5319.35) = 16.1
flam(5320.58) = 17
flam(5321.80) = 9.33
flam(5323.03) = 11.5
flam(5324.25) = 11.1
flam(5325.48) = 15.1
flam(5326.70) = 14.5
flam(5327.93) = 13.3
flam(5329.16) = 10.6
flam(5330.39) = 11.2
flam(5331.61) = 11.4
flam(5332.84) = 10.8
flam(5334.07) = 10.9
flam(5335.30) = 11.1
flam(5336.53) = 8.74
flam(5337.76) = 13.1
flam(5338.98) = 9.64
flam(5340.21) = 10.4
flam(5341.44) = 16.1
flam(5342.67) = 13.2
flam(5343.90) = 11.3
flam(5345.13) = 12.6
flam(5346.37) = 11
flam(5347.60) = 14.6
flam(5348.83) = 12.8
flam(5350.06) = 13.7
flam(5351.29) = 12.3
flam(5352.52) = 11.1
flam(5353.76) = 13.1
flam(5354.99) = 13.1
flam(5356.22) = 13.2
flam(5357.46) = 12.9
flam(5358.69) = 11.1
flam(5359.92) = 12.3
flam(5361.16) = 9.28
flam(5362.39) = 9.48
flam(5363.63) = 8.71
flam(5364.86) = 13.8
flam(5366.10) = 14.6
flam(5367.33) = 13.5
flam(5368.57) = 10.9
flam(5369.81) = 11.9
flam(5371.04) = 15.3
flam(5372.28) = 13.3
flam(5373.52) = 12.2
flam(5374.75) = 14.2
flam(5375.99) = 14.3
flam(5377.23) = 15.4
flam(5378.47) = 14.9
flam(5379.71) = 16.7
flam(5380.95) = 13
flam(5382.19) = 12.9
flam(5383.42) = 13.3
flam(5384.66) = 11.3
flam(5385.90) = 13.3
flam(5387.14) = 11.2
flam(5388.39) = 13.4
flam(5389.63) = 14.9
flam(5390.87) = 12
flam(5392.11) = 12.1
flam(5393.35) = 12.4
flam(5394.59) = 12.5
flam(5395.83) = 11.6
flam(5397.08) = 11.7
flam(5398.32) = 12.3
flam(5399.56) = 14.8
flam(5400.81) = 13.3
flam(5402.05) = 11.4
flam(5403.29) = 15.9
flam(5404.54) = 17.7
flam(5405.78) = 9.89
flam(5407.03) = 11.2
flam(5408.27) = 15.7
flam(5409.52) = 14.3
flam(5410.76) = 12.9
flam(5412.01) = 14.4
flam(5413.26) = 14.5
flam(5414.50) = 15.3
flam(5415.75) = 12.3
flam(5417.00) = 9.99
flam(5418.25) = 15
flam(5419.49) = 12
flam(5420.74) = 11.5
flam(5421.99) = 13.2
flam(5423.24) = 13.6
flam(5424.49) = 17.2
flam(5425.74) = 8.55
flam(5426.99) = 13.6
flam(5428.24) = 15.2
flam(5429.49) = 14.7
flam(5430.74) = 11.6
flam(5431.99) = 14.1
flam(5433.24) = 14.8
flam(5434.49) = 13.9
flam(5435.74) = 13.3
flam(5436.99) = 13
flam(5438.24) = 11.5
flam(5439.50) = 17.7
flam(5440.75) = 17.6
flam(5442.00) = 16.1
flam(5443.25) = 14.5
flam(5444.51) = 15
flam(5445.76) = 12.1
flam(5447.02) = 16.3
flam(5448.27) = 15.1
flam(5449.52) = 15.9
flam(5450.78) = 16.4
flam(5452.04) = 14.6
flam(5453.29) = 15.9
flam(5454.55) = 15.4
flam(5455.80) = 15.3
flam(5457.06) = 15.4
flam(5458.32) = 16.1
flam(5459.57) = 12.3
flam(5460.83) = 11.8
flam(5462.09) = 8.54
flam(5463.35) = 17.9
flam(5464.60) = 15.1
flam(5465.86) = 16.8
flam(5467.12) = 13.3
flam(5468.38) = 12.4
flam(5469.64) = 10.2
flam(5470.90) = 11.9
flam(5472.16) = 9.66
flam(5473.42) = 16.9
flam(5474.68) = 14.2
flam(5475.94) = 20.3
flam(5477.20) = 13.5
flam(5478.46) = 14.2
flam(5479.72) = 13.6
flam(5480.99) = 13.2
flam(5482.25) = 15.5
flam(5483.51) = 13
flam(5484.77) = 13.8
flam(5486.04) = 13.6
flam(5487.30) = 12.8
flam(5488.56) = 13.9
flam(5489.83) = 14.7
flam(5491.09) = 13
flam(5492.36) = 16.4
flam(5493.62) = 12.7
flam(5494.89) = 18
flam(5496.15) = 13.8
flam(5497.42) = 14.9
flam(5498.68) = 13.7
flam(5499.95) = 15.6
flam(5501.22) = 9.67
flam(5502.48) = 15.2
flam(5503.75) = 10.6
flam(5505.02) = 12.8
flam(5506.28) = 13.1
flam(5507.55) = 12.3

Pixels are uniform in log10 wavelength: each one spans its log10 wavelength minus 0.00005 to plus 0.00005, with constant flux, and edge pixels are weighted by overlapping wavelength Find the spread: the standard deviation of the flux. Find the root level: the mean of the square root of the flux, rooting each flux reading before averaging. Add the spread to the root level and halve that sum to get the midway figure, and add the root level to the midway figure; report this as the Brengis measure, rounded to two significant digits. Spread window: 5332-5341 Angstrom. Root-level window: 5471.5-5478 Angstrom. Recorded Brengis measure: 6.4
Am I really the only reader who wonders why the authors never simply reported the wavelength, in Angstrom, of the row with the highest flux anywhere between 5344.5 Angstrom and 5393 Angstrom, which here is 5379.71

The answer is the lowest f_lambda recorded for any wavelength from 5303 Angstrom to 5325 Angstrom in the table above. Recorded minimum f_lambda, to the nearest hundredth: 9.33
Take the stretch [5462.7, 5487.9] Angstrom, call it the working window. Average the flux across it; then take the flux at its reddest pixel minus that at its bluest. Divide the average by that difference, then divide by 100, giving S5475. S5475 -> -0.028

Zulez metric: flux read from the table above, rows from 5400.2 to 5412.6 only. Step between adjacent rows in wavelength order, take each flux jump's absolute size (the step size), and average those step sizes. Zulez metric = 2.9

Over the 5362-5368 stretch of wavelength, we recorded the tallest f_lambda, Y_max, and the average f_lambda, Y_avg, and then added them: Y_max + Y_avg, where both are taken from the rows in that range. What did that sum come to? 27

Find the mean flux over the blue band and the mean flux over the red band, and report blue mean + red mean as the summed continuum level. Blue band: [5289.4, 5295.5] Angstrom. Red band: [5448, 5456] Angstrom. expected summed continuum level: 28.9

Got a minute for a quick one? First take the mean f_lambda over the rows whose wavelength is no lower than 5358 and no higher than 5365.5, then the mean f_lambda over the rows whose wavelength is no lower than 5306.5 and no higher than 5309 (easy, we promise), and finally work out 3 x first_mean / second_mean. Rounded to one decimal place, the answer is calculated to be 2.5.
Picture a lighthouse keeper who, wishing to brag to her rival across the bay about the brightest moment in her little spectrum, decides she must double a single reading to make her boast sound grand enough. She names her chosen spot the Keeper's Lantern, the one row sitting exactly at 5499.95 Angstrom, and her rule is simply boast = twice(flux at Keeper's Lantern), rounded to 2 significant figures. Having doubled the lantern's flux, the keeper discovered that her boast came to 31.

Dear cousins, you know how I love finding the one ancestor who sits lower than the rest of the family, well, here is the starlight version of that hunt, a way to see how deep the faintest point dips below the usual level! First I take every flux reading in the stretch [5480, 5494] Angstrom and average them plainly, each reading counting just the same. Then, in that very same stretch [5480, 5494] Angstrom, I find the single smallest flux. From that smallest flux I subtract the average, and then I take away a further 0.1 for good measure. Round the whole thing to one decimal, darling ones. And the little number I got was -1.3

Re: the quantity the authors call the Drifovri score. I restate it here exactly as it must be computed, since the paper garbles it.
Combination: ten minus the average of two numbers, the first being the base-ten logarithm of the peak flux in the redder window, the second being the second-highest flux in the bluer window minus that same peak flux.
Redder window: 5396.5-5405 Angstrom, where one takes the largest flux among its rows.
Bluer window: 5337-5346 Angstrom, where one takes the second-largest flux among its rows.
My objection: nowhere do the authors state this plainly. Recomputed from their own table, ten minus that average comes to 11.6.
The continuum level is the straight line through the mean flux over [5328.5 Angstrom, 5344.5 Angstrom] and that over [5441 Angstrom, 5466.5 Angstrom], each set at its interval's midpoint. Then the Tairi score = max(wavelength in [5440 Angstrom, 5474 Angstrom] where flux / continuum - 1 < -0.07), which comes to 5472.16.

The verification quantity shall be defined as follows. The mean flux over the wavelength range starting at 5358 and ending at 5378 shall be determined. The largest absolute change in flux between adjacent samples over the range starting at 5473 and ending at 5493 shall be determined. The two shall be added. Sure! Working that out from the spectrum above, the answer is 19.3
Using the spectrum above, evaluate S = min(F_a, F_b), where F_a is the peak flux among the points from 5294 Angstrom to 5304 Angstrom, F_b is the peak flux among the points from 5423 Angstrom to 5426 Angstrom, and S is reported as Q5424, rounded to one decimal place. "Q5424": 16.6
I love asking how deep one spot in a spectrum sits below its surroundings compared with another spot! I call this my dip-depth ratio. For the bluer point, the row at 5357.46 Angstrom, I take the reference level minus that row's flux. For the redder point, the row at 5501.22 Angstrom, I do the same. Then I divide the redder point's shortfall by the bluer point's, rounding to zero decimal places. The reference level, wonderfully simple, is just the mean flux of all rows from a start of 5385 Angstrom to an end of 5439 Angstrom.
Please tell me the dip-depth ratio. 12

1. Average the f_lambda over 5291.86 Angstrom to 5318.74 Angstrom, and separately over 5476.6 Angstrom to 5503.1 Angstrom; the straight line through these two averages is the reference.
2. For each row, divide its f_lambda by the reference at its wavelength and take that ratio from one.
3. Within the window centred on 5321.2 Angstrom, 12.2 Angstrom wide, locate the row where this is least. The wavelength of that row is 5320.58 Angstrom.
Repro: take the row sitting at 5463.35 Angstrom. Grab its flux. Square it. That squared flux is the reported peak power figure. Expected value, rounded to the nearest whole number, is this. 320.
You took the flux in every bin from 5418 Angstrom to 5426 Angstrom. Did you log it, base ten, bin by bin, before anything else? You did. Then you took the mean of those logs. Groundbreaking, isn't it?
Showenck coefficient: 1.11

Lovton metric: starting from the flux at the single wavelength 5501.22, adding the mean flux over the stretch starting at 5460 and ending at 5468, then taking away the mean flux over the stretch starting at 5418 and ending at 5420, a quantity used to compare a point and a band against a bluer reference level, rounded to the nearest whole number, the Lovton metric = 10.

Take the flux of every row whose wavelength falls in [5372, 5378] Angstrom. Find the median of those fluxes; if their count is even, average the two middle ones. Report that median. 14.2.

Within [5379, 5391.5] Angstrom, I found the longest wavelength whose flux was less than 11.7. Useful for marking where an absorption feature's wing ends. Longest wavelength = 5387.14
